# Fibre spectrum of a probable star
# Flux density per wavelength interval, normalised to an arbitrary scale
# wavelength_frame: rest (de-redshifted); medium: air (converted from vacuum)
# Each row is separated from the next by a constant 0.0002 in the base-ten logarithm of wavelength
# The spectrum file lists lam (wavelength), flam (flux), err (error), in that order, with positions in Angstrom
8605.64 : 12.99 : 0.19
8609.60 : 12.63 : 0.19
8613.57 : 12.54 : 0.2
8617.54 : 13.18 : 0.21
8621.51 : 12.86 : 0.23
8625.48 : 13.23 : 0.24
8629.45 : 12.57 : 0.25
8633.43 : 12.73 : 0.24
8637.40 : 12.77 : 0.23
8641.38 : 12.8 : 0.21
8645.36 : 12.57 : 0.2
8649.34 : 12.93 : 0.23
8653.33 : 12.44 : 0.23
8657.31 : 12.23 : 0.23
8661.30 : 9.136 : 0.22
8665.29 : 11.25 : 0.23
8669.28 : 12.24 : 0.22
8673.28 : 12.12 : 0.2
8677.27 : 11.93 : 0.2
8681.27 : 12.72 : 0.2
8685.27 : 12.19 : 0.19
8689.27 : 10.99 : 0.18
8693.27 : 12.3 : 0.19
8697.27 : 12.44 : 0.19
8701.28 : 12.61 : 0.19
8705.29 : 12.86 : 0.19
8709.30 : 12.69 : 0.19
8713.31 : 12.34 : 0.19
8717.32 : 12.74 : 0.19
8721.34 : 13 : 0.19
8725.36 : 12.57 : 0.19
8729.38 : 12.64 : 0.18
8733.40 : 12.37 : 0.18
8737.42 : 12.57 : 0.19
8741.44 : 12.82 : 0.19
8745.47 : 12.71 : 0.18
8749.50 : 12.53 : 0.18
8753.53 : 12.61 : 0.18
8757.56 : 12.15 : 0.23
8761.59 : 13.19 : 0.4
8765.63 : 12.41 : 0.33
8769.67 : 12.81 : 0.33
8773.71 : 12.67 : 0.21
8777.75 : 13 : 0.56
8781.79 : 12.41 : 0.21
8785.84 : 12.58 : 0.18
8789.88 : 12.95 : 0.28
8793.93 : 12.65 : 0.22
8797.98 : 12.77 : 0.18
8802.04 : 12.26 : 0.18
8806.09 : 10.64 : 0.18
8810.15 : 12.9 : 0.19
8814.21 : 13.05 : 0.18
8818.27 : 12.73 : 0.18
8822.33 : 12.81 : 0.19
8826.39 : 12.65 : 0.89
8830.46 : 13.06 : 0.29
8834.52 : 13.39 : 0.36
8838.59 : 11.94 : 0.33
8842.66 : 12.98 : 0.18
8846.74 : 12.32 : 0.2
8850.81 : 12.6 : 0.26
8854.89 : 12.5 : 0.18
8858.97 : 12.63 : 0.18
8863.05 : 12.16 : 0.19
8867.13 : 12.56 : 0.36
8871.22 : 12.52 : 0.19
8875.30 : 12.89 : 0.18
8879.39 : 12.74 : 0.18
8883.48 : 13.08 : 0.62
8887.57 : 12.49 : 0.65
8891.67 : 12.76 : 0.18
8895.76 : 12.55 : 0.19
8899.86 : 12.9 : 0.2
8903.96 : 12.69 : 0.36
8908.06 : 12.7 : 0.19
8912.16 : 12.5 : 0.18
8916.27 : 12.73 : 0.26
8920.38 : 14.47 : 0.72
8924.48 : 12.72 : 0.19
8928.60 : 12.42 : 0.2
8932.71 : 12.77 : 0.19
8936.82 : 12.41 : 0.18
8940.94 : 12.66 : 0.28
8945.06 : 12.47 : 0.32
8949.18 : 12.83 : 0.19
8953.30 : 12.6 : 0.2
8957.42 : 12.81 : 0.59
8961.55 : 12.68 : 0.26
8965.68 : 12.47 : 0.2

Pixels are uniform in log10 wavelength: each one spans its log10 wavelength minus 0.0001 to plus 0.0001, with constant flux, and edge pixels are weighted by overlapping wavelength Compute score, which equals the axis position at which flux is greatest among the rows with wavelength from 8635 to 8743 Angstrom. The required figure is 8721.34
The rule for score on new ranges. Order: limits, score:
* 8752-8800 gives 8761.59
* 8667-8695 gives 8681.27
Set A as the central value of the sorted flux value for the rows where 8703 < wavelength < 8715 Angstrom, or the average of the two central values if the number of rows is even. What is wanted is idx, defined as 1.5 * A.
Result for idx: 19.0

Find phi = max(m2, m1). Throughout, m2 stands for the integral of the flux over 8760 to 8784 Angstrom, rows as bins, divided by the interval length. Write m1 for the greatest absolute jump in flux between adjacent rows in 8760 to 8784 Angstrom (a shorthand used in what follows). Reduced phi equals 12.7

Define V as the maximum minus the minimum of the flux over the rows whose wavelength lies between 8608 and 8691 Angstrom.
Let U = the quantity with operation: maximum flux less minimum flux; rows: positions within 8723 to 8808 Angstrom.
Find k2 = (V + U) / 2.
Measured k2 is 3.3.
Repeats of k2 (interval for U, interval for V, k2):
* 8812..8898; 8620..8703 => 2.8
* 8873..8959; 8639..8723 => 3.0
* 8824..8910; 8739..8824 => 2.0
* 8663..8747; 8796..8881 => 2.4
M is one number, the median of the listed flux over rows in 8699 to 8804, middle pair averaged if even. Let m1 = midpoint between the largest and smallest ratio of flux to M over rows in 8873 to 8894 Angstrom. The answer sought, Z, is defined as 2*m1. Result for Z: 2.02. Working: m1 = 1.01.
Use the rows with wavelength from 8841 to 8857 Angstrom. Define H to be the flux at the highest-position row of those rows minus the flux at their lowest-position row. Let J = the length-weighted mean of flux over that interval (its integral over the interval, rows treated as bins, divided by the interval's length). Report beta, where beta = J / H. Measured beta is -26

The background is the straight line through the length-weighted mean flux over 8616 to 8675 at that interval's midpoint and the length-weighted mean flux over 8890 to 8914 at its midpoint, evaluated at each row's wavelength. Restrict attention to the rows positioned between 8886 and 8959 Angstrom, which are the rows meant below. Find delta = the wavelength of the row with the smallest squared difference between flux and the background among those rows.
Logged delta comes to 8903.96 Angstrom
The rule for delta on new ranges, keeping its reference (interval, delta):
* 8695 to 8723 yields 8697.27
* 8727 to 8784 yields 8749.50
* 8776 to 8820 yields 8785.84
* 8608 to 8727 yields 8697.27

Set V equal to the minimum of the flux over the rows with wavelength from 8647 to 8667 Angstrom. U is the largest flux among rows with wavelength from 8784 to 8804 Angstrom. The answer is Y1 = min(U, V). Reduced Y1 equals 9.1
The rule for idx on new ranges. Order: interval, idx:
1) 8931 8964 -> 19.0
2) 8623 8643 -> 19.2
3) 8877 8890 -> 19.1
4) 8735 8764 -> 18.9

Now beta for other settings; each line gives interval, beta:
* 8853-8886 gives 22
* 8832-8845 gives -31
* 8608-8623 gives 56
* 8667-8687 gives -244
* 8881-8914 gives -22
